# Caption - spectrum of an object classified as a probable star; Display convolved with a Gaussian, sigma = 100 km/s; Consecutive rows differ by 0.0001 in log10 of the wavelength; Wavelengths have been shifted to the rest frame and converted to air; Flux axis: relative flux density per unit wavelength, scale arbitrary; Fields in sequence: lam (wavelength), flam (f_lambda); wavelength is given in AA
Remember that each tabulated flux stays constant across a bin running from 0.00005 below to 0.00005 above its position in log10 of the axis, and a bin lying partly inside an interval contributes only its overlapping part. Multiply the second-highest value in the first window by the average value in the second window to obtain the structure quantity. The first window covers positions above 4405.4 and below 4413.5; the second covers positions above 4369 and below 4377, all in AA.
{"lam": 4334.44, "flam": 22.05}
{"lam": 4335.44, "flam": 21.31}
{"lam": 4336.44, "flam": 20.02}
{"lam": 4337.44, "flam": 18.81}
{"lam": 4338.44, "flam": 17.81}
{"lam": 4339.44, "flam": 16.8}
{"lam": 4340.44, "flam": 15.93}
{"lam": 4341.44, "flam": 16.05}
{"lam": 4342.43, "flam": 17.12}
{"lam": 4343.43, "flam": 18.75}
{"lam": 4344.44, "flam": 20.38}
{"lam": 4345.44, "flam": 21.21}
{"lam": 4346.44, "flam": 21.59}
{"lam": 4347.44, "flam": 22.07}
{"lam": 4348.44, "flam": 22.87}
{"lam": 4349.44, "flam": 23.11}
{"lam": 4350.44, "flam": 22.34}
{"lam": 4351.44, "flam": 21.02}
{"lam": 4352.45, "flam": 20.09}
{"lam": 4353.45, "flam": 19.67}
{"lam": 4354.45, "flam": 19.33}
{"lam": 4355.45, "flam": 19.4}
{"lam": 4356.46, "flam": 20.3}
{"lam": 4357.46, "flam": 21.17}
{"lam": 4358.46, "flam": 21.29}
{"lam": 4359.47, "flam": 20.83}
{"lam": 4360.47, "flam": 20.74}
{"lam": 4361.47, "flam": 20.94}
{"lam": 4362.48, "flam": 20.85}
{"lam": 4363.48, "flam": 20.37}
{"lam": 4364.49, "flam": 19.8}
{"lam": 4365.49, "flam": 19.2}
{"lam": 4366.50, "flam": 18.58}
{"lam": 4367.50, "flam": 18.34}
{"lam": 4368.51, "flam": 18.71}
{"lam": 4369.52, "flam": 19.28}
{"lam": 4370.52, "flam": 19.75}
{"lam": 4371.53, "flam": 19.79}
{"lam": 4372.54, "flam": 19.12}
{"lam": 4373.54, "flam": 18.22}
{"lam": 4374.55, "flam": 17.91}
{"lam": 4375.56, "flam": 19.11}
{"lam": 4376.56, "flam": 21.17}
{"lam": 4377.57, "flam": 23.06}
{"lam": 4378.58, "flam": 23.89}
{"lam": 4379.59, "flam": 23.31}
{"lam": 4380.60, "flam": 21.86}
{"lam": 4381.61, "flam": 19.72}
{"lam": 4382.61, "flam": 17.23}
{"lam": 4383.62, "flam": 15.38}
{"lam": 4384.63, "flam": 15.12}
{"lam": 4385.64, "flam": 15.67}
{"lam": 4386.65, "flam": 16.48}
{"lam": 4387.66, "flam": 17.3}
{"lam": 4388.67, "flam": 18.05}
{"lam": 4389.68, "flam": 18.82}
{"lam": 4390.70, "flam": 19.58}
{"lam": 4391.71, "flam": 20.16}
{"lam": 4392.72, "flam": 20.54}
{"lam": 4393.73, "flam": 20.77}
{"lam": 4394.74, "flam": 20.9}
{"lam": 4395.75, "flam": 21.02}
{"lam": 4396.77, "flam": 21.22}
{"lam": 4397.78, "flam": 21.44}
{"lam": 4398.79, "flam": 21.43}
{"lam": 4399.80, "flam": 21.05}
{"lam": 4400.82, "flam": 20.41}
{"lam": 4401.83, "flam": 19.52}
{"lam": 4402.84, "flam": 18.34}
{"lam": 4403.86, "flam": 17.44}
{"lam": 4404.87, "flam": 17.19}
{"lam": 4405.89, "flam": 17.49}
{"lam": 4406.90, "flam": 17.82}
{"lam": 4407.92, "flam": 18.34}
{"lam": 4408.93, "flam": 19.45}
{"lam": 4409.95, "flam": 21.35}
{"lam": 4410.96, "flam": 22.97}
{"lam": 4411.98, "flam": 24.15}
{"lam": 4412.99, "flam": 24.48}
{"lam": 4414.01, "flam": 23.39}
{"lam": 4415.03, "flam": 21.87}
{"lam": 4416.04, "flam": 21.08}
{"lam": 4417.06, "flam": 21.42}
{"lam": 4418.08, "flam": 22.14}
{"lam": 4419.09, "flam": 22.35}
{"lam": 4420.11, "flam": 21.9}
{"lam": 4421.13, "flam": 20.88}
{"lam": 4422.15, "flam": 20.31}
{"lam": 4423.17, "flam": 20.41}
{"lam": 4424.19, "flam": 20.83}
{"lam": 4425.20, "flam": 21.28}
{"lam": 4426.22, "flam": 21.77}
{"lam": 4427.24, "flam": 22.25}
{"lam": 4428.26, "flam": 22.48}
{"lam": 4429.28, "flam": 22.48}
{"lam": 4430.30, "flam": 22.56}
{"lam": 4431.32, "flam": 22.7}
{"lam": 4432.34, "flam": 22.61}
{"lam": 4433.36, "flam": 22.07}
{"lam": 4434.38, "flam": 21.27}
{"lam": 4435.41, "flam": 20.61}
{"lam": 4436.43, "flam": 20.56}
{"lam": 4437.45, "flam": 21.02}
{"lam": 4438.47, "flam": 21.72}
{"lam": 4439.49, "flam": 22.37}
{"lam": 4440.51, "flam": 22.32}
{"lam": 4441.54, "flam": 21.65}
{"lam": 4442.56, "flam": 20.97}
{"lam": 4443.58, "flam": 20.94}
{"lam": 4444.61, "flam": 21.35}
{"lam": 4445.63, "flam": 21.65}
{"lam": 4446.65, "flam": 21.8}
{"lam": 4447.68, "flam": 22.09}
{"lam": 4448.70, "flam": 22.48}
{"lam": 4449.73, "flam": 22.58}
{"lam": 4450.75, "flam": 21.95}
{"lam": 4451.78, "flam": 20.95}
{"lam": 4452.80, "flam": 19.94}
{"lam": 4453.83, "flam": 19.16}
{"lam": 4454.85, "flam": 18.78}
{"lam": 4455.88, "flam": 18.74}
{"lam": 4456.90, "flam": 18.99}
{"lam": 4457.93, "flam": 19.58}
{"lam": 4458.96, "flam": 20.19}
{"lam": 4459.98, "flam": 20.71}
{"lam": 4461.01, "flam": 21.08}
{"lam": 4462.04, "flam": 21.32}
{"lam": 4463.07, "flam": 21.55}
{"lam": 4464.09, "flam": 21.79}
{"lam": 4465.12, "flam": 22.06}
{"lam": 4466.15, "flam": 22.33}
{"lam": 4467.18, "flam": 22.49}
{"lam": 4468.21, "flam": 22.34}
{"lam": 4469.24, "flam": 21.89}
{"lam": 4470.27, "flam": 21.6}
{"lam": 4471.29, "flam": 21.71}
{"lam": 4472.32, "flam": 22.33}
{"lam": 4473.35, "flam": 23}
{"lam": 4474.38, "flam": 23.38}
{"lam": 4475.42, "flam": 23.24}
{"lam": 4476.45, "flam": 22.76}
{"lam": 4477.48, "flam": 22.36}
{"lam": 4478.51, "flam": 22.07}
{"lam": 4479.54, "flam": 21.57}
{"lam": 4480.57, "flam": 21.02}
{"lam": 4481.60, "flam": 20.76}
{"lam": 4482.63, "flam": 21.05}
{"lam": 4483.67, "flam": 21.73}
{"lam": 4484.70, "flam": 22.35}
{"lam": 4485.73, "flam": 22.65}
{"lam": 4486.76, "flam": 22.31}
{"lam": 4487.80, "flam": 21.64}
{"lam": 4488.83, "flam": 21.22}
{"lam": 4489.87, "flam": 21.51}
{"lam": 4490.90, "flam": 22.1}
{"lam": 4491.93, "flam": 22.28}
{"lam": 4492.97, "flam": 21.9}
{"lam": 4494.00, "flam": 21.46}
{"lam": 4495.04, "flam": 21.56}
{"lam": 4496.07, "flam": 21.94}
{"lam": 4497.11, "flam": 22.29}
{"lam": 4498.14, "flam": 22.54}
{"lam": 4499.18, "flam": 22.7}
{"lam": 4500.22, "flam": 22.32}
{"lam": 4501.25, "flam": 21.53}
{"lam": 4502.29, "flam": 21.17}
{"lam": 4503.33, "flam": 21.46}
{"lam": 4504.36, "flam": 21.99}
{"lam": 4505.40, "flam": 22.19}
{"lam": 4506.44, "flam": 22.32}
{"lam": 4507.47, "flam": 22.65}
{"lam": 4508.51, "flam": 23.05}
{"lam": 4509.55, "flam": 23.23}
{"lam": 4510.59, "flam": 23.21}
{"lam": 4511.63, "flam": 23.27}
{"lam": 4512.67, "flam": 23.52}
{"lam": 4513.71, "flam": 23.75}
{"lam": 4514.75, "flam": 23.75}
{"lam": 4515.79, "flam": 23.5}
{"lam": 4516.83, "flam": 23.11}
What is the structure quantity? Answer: 466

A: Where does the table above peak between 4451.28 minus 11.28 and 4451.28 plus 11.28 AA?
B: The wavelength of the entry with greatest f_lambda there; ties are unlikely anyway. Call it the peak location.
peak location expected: 4449.73 AA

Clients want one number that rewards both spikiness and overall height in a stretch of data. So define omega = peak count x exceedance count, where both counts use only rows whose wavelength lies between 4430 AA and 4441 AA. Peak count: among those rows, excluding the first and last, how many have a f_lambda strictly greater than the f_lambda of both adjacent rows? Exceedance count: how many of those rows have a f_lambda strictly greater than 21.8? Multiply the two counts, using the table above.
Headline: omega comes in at 12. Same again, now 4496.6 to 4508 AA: 8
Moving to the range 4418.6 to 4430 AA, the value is 0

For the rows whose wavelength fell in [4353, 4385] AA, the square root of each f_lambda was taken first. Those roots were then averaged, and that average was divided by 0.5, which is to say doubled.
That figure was 8.89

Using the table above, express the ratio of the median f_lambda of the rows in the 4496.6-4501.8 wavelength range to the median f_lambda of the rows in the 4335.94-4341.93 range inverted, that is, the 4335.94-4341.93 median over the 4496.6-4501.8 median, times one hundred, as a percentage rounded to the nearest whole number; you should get 78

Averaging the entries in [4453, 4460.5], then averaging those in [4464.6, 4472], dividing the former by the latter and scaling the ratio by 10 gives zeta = 8.8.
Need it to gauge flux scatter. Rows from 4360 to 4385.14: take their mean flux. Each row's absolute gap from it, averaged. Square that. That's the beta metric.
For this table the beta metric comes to 2.5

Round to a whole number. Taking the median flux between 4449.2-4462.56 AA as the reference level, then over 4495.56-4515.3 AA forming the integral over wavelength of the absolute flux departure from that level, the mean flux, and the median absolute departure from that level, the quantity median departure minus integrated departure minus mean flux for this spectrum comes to -67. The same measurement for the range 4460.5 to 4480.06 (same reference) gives -59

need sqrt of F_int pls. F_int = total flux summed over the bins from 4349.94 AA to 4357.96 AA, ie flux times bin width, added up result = 13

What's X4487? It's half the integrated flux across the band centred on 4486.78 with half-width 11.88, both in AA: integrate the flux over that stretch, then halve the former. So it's 261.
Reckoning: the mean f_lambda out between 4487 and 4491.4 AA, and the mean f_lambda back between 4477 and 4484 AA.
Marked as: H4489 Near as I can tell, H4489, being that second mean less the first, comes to -0.1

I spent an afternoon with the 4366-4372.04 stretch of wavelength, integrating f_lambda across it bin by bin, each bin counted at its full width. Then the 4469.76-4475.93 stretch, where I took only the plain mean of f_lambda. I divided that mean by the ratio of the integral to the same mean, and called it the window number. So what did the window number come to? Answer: 4.41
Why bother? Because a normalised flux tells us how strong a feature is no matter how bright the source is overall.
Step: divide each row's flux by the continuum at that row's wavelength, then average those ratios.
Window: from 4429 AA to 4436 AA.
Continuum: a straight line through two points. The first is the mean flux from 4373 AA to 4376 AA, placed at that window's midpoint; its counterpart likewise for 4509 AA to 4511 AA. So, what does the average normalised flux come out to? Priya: 1.08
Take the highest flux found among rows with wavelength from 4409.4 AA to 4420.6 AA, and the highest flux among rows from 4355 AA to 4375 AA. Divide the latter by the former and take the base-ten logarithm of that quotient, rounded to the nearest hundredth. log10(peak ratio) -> -0.06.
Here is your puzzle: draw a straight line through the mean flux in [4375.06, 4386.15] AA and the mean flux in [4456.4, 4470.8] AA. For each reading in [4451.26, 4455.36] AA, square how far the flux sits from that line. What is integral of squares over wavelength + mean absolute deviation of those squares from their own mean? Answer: 13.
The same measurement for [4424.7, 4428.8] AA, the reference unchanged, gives 10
